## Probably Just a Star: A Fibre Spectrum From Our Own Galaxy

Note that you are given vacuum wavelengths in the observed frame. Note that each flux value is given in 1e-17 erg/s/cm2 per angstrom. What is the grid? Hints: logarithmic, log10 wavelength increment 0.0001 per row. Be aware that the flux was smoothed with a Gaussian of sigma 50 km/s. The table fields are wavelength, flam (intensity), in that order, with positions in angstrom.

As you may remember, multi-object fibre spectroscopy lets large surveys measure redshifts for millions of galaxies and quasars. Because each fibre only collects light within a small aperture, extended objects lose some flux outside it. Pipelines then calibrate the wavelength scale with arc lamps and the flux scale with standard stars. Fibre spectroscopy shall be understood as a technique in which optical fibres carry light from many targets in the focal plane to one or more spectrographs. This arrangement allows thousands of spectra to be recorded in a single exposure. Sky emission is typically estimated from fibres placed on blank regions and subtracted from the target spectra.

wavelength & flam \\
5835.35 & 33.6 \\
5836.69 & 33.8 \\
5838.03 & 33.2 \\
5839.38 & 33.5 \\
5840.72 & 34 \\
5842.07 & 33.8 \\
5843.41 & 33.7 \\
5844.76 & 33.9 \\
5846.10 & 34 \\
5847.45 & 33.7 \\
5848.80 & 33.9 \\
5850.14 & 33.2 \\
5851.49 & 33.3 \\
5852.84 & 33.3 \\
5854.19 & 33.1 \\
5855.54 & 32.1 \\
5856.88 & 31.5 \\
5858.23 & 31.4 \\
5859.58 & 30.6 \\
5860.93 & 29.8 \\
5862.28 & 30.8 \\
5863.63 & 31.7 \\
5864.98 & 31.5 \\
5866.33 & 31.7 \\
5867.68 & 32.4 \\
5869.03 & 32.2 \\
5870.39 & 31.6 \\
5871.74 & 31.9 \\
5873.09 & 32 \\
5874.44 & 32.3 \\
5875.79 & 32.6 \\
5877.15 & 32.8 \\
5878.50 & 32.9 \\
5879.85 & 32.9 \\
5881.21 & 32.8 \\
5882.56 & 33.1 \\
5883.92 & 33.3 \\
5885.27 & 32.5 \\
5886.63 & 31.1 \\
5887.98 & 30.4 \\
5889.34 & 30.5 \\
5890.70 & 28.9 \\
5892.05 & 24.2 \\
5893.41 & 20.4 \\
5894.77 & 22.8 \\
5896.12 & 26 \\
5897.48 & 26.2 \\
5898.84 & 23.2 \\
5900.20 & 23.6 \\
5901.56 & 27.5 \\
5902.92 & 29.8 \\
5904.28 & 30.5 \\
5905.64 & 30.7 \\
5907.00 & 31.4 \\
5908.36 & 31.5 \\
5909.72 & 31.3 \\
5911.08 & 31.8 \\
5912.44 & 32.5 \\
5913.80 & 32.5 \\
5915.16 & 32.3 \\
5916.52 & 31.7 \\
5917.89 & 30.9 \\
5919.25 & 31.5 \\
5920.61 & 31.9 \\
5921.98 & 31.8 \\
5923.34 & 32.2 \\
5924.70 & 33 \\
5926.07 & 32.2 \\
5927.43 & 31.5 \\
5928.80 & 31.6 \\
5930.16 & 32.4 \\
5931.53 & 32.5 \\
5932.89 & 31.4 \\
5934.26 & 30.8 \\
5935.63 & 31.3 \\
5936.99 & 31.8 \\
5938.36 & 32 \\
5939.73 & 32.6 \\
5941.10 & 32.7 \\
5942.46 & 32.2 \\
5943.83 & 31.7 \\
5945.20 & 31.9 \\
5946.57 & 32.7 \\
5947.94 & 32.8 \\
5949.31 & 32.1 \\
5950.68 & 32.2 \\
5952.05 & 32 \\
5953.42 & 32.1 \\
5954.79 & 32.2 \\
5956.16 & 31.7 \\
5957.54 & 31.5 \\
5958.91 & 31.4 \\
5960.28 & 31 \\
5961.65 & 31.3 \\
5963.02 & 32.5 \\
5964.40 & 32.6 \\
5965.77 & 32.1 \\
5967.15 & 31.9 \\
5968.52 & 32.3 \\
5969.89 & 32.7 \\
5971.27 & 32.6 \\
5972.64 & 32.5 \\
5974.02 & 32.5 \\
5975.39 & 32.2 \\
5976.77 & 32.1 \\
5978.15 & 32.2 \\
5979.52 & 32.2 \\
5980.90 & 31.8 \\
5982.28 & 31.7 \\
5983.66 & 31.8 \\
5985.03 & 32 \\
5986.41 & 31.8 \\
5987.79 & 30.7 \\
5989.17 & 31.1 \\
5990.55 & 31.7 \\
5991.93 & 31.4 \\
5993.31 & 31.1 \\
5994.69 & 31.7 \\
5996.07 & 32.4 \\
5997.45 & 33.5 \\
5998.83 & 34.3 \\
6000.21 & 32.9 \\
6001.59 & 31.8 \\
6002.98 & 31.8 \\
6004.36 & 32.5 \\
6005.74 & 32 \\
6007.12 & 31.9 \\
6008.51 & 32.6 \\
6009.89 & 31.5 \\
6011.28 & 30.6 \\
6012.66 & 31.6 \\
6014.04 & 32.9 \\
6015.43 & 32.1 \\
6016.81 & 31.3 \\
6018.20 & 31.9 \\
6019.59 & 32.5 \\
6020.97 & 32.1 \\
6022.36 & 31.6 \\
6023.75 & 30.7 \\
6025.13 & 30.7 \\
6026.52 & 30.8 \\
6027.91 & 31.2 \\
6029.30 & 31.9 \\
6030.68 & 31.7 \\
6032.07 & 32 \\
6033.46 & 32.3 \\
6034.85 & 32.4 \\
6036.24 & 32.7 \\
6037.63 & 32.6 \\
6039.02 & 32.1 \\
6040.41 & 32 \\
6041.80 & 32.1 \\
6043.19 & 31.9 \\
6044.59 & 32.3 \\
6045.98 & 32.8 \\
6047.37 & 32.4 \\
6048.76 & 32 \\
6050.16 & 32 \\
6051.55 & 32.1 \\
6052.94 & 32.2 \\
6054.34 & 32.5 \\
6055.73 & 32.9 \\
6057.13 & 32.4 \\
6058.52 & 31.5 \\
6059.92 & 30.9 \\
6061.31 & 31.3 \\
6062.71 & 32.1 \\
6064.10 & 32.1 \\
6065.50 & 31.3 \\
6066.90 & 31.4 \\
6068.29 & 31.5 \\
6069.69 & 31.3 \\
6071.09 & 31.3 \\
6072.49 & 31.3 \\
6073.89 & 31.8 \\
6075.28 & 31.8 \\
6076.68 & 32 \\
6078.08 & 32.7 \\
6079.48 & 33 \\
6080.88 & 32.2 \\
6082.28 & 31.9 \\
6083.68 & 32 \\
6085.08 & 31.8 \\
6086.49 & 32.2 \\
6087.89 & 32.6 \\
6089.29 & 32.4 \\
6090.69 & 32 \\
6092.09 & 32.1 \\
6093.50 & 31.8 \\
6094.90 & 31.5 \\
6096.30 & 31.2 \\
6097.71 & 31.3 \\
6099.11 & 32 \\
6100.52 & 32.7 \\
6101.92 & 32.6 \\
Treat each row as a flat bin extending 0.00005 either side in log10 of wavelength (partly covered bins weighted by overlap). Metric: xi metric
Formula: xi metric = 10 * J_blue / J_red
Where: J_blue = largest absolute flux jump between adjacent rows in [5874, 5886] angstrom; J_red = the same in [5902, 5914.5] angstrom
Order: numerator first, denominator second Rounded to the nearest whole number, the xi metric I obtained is 11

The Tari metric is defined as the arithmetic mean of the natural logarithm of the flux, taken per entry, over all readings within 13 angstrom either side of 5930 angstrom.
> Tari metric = 3.46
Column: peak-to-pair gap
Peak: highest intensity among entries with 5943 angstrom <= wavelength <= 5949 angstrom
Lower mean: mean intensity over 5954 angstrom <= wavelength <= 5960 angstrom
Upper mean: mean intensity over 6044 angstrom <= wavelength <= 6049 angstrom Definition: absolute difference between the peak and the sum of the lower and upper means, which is 31.3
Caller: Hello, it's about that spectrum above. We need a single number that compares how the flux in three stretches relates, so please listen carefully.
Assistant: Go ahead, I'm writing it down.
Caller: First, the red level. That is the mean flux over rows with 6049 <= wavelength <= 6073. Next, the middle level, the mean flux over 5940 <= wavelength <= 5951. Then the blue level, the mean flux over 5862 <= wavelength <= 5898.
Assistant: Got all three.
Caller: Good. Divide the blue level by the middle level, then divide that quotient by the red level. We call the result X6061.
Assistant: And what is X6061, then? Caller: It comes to 0.0297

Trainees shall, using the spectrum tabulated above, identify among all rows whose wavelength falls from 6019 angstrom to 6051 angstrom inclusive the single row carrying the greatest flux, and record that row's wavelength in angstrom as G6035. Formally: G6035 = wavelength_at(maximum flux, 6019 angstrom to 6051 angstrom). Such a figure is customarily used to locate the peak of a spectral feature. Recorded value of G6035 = 6045.98 angstrom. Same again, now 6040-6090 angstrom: 6079.48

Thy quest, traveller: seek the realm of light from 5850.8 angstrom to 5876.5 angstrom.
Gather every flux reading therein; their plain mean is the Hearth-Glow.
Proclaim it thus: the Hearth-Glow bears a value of 31.9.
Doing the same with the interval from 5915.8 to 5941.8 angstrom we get 31.9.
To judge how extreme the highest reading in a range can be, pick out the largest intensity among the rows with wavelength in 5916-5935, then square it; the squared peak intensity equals 1089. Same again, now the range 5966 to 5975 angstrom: 1069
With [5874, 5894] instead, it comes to 1109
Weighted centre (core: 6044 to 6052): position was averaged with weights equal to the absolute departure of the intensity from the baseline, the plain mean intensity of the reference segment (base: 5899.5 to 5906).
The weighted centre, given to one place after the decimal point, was 6048.0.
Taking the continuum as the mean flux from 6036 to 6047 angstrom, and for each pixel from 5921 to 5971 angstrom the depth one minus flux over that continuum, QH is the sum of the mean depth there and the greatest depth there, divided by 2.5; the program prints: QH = 0.022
